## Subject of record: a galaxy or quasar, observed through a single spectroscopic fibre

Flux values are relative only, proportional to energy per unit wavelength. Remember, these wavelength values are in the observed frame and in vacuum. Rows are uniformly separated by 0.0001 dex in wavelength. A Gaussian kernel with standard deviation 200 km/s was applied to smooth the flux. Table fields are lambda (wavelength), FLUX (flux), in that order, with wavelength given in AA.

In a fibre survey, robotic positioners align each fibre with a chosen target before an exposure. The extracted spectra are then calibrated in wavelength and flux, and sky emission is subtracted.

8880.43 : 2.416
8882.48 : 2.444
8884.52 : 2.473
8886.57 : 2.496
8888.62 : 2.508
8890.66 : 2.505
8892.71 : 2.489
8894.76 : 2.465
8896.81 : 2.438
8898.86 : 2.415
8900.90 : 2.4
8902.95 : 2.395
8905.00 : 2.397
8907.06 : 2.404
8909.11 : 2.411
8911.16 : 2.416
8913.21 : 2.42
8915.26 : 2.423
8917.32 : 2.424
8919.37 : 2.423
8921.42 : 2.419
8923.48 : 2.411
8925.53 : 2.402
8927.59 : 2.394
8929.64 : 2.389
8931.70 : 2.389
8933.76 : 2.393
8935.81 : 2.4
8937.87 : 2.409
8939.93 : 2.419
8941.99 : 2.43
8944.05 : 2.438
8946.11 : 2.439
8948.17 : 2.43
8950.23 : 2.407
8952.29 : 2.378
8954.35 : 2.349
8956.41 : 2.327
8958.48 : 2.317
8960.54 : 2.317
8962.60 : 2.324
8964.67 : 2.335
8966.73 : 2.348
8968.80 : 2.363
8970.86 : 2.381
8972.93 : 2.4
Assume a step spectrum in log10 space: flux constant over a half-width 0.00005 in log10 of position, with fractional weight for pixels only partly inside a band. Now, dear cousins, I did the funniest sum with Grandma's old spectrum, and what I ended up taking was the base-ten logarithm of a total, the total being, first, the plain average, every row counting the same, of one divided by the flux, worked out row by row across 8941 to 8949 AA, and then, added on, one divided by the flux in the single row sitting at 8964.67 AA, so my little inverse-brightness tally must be -0.076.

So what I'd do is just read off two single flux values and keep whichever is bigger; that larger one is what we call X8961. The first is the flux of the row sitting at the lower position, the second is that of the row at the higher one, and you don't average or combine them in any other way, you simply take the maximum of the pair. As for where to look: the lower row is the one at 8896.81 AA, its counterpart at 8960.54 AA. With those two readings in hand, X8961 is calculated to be 2.438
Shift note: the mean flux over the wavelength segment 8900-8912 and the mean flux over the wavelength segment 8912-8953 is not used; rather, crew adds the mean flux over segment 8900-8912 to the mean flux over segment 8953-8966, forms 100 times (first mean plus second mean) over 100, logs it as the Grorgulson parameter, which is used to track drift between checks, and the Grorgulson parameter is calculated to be 4.73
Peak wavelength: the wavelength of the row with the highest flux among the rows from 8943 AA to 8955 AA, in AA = 8946.11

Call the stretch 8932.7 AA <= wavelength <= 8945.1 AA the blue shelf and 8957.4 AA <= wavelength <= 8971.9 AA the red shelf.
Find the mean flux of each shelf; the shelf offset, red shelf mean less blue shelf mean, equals -0.07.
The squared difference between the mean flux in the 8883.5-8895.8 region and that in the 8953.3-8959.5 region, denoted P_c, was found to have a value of 0.025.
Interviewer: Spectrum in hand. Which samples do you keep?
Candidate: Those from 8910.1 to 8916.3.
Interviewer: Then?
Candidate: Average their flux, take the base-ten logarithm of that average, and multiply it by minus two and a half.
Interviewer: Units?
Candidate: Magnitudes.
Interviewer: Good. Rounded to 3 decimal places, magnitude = -0.959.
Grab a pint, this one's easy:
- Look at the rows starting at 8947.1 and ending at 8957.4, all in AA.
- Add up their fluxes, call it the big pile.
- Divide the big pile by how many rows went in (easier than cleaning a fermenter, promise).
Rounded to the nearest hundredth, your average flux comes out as 2.38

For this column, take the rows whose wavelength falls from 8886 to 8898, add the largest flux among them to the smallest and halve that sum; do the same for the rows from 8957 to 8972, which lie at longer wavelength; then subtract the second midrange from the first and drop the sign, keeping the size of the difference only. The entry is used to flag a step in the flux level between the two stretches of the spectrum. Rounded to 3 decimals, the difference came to 0.124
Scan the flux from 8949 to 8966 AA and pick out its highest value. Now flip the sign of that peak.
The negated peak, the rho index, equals -2.41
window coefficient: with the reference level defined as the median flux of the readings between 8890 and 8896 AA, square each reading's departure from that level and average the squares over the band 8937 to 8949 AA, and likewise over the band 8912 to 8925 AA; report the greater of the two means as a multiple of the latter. 1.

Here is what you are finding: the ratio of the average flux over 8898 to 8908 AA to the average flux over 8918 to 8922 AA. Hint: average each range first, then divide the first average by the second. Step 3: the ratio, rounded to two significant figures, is 0.99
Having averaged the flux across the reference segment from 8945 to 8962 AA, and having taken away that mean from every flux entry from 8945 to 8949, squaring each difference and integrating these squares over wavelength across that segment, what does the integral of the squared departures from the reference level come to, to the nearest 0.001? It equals 0.017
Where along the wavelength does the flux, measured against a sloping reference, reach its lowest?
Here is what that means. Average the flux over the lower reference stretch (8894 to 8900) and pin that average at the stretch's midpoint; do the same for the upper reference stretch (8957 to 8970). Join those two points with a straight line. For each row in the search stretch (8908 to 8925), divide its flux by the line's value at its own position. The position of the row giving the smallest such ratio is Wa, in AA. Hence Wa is 8909.11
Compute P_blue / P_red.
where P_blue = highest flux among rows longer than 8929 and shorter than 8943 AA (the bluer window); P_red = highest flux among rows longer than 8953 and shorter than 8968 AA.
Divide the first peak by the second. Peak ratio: 1.03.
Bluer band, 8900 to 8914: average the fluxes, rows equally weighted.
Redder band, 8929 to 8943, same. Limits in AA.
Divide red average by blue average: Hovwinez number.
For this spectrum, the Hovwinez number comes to 1.00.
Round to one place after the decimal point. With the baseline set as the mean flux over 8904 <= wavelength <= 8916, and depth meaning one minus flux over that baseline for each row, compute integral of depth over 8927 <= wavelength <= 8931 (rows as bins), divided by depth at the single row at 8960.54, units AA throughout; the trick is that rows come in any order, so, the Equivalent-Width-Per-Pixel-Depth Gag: 0.9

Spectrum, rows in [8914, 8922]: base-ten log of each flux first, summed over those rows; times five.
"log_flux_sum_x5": 7.7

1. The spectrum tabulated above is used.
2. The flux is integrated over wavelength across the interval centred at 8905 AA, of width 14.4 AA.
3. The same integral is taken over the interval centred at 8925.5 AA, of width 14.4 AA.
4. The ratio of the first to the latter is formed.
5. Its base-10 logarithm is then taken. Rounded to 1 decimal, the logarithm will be 0.0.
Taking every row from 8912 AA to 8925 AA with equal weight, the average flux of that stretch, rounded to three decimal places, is 2.420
